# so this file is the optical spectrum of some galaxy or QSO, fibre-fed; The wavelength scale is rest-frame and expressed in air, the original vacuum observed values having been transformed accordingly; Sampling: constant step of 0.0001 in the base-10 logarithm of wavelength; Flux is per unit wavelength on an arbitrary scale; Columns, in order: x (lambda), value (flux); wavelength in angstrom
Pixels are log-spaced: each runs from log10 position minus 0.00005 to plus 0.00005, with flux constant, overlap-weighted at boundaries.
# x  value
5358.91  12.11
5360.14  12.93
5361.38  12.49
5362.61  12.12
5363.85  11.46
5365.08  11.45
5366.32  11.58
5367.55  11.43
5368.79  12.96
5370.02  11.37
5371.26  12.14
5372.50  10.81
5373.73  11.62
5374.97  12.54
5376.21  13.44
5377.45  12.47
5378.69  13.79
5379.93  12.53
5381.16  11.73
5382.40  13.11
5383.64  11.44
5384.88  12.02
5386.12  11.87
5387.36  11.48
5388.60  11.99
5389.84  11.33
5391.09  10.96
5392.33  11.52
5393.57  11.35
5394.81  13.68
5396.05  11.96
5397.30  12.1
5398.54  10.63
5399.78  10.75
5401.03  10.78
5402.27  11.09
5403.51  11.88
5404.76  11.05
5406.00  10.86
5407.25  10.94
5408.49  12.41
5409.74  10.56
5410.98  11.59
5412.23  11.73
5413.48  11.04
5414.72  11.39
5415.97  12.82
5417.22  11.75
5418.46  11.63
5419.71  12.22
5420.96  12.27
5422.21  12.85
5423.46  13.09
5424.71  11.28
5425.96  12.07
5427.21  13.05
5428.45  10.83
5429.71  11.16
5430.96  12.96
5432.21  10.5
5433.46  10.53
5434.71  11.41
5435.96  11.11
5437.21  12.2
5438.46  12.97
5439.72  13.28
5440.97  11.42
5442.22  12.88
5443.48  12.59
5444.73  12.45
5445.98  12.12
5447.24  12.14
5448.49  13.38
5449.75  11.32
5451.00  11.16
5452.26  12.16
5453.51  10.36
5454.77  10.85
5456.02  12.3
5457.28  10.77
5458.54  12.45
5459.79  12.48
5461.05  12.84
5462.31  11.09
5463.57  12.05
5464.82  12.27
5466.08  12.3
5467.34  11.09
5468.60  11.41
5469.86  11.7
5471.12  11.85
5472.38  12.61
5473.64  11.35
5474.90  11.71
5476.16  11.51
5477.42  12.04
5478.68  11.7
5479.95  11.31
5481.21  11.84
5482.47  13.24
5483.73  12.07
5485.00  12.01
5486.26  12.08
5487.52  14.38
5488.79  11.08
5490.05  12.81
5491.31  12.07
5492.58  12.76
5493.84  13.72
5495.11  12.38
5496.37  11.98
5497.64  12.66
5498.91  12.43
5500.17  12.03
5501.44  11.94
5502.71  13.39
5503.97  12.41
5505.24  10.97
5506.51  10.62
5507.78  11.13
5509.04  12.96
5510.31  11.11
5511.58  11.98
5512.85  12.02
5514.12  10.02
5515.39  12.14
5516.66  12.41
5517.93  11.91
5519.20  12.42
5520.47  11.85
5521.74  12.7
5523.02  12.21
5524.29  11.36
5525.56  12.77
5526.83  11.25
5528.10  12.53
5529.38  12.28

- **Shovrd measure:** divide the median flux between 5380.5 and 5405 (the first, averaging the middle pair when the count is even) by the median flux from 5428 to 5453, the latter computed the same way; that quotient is 0.95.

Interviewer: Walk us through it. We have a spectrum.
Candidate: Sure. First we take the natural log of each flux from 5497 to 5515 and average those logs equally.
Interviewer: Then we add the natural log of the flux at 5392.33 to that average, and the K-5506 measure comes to 4.91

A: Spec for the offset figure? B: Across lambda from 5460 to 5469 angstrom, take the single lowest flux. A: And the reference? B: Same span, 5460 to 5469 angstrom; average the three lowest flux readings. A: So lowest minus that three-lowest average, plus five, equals 4.89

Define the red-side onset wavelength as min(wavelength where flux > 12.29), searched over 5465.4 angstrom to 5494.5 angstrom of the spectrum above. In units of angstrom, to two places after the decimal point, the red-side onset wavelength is 5466.08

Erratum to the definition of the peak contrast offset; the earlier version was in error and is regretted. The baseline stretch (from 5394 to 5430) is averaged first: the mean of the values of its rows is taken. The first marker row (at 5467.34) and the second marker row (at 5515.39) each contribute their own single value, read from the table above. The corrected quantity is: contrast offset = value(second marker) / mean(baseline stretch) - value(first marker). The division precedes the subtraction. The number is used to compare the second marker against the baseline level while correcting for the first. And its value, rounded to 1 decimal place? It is -10.1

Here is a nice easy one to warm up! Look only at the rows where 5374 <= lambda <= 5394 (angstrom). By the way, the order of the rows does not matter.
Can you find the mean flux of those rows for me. 12.1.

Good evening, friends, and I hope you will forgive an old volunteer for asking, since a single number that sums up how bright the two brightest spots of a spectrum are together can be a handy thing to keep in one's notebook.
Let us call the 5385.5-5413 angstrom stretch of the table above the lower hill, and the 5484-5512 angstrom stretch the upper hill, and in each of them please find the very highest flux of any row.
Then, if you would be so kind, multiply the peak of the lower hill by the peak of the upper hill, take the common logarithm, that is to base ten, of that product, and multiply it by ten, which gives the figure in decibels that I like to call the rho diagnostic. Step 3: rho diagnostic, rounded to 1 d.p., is 22.9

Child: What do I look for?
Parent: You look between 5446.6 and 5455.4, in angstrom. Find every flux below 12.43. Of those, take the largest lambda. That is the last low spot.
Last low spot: 5454.77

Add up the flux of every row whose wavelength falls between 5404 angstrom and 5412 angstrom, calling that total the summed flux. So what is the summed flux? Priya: 67.4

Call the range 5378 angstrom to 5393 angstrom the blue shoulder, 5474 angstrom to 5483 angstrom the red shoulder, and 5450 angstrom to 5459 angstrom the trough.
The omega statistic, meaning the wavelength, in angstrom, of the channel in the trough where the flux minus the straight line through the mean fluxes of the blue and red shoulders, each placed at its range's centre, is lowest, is 5453.51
